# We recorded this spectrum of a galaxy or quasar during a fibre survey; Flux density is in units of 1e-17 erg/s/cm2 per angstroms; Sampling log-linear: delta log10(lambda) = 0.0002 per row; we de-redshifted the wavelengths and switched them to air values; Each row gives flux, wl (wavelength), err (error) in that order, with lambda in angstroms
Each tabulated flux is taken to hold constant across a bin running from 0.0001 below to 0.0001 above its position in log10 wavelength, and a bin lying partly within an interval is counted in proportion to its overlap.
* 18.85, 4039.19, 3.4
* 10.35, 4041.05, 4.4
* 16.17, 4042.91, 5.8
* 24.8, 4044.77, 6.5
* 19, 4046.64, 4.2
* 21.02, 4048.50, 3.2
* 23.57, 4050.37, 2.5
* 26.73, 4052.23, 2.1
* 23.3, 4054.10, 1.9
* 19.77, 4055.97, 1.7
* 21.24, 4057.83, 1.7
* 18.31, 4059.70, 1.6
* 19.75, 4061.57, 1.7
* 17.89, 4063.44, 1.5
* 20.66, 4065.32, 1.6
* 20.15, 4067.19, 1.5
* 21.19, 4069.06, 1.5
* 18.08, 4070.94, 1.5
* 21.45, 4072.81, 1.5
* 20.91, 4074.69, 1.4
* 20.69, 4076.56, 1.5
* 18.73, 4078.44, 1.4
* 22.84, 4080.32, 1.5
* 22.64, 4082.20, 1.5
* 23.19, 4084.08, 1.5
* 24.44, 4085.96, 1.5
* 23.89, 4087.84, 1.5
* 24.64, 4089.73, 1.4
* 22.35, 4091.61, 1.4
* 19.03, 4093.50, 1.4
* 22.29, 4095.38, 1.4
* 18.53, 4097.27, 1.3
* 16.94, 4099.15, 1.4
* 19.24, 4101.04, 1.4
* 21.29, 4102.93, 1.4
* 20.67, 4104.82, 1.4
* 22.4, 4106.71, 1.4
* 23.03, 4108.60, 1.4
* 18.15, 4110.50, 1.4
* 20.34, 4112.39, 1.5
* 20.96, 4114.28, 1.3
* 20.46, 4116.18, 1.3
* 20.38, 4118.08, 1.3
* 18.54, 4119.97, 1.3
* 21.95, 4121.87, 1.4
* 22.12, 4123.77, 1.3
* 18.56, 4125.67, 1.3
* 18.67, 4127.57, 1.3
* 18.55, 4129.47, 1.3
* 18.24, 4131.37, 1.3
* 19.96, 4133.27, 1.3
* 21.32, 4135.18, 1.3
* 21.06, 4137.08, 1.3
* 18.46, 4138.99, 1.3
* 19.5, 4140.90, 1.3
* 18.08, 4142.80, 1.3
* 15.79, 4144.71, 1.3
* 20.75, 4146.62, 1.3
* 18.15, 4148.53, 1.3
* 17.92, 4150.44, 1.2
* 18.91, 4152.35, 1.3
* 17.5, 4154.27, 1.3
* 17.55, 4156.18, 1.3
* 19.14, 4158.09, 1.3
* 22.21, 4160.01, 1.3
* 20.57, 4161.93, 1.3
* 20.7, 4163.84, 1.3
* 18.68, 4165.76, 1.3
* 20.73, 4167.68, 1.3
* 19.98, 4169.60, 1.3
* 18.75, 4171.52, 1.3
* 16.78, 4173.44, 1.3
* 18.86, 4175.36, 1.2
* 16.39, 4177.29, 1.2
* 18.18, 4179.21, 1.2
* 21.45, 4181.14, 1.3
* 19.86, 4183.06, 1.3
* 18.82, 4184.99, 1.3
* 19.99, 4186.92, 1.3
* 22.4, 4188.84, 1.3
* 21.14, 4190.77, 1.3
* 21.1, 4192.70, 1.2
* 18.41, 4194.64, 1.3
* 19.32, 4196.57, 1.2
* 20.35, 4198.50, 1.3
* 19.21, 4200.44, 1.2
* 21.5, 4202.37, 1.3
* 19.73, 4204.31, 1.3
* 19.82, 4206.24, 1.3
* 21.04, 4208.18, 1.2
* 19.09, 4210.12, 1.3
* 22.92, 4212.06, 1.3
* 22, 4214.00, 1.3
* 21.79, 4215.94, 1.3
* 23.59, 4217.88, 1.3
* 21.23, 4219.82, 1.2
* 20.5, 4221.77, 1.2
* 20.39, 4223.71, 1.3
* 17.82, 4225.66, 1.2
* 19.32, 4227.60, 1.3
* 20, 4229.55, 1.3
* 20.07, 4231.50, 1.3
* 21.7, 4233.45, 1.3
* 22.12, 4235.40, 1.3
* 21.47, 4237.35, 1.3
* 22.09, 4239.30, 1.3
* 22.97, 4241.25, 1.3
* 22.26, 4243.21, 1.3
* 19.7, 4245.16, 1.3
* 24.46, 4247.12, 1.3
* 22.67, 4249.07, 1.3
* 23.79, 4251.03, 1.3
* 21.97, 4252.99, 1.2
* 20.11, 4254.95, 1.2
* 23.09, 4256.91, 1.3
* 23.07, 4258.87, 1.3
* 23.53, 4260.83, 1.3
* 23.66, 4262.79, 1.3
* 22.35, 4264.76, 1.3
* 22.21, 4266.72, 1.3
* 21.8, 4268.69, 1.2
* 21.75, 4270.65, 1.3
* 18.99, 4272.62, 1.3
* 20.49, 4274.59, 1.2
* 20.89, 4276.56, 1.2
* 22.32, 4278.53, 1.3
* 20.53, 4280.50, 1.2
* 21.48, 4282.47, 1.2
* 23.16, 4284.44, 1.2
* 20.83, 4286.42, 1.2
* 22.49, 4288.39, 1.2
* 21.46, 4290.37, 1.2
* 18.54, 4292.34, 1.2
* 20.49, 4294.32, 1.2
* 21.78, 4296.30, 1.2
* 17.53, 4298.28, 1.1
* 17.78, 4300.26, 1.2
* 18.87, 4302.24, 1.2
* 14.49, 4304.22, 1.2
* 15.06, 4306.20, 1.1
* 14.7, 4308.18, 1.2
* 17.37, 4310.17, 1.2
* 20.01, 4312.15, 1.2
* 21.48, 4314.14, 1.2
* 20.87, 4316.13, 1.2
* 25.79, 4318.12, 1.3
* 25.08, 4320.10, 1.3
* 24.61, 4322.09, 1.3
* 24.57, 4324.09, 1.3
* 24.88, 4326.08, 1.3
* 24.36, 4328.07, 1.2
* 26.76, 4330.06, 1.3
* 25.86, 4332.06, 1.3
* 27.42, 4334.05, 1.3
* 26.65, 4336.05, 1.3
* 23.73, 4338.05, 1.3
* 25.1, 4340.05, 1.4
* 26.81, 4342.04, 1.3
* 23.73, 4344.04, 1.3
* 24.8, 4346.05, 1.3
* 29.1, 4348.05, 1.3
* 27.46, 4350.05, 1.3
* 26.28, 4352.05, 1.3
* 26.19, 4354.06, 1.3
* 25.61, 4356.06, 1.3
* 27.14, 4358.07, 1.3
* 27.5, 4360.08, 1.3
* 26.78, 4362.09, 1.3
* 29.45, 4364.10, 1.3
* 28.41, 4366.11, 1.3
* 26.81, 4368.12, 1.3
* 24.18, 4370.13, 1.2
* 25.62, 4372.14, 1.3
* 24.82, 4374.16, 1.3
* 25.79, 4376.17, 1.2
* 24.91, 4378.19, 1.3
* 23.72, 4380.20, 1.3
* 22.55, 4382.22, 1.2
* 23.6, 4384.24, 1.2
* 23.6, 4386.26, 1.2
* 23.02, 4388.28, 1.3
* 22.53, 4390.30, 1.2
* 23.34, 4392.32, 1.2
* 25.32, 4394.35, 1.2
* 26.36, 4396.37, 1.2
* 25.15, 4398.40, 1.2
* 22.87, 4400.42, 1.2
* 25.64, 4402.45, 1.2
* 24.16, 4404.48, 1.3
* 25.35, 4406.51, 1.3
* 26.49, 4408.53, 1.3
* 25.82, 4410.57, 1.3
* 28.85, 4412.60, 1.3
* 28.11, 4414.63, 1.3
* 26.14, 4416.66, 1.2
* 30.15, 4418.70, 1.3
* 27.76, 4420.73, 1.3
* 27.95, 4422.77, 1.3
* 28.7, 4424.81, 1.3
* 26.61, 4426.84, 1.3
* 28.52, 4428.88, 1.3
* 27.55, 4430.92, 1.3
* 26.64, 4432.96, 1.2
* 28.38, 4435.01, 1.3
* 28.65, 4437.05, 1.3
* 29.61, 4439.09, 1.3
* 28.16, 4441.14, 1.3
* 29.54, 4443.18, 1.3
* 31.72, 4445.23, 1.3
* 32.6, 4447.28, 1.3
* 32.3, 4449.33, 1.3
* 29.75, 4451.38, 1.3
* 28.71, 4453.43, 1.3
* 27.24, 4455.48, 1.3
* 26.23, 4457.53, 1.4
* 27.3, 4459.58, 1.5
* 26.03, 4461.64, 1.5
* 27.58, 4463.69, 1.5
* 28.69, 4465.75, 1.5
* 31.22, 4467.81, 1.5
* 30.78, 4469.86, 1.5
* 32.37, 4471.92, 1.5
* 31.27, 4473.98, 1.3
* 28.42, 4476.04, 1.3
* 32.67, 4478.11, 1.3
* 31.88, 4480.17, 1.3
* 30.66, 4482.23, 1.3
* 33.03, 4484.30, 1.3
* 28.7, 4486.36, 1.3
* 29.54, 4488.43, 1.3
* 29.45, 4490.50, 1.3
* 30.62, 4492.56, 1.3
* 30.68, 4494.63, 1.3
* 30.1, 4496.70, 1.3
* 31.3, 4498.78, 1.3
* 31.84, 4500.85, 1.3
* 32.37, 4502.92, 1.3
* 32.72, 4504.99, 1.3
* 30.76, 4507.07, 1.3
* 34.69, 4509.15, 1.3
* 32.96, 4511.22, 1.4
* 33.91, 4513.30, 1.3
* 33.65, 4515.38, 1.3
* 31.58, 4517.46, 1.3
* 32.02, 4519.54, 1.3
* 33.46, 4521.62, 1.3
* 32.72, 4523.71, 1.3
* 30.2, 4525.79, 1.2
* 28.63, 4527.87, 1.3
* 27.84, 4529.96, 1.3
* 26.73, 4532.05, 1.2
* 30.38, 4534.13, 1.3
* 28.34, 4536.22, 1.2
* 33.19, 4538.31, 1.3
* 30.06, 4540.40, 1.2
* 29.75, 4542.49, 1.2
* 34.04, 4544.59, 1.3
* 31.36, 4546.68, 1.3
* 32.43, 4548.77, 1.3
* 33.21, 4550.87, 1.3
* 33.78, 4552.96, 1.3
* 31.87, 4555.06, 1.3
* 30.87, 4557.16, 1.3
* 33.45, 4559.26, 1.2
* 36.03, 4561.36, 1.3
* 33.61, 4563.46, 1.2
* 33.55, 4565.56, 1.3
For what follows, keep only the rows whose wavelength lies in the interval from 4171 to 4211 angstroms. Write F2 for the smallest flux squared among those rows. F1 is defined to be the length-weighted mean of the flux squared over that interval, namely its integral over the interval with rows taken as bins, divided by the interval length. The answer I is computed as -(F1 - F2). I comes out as -119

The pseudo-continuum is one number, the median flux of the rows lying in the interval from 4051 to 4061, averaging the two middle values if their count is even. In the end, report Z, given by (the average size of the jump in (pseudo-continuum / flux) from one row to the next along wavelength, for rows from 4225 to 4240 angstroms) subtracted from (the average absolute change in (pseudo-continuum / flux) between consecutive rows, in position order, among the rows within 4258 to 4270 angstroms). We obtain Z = -0.02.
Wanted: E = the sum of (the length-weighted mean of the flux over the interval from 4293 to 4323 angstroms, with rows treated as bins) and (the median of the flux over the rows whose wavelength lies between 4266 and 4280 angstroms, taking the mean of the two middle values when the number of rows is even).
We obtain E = 41.5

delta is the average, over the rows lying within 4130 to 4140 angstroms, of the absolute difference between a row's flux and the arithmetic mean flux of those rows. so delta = 1.2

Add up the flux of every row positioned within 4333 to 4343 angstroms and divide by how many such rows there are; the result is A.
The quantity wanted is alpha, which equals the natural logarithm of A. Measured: 3.26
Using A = 25.9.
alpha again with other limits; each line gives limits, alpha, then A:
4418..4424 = 3.35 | 28.6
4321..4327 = 3.21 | 24.7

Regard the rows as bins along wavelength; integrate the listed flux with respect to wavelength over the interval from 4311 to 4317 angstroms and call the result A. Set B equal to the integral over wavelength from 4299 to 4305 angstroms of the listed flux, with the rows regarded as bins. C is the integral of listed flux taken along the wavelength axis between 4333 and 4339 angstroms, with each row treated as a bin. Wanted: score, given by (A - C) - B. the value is -135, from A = 124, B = 103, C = 156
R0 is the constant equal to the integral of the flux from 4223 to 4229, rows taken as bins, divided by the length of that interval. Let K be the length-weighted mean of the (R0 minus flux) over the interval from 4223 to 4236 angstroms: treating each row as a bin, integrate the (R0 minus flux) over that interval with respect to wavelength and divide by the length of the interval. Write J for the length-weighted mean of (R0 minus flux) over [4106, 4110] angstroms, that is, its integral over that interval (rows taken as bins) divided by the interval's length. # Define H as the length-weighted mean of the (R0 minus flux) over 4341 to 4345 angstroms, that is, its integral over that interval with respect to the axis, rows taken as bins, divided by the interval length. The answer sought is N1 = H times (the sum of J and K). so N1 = 24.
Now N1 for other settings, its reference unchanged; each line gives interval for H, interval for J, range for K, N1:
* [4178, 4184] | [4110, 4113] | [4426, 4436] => 4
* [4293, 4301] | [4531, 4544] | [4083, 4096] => 3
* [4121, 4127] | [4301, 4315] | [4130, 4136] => -2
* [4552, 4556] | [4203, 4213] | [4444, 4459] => 162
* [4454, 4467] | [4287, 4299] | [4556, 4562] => 125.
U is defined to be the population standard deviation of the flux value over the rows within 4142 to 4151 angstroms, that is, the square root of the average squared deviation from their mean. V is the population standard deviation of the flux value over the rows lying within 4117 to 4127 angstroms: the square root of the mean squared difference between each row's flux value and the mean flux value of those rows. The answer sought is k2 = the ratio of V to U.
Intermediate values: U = 1.6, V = 1.6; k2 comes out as 1.0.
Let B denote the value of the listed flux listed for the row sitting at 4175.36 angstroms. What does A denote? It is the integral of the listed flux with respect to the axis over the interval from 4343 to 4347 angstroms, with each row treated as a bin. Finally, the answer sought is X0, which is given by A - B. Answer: 78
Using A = 97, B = 18.86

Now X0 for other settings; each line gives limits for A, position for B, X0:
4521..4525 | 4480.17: 99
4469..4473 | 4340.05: 101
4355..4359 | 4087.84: 82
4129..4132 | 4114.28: 34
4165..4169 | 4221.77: 59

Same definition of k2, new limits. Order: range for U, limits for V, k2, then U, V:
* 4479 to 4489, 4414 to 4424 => 0.8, 1.6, 1.3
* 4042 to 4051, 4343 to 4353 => 0.6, 3.1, 1.9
